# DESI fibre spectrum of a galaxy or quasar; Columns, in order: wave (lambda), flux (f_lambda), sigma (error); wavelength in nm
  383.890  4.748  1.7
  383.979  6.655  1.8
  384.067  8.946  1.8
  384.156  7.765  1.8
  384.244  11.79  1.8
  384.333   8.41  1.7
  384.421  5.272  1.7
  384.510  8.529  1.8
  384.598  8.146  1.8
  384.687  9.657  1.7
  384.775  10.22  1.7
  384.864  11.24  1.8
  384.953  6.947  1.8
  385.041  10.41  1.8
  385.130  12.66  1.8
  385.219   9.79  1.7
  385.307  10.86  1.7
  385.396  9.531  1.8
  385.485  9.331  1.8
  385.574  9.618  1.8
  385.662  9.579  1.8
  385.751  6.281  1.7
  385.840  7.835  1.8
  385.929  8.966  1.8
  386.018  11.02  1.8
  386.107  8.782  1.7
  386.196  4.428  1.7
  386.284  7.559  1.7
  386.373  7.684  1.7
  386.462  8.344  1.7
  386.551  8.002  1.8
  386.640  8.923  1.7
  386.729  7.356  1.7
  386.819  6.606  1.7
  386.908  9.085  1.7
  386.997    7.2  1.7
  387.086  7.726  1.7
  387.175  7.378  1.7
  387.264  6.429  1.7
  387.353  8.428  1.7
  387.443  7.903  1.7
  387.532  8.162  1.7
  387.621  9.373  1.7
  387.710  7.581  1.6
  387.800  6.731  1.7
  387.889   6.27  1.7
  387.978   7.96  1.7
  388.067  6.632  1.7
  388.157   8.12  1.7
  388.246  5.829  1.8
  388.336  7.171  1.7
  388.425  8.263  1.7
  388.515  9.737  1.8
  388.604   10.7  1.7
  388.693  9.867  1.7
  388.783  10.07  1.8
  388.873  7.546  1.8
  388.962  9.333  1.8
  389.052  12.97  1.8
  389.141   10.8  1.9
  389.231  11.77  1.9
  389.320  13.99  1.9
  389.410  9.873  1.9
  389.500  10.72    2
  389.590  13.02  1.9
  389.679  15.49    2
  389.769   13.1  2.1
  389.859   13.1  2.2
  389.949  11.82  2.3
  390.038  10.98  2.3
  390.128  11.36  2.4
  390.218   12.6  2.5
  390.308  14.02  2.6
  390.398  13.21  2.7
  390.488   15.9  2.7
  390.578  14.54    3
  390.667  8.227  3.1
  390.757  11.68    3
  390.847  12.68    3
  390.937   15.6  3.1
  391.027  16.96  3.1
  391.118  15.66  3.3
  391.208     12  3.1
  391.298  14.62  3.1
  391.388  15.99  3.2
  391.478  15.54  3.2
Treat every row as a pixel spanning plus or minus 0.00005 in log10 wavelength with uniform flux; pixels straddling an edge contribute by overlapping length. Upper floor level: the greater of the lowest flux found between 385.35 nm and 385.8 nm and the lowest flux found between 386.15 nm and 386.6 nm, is 6.3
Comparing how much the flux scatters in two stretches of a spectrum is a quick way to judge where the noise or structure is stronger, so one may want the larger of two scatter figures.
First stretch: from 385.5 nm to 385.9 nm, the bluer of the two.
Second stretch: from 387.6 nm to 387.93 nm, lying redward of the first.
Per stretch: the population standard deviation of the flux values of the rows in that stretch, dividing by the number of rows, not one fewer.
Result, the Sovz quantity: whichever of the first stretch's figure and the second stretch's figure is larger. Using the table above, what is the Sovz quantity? 1.38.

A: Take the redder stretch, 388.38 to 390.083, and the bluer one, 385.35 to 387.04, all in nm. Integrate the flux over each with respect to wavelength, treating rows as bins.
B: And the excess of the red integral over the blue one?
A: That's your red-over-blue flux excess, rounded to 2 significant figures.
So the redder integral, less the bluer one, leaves 5.2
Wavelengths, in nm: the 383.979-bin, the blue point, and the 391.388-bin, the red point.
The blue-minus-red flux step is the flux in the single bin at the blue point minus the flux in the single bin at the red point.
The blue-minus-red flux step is -9.3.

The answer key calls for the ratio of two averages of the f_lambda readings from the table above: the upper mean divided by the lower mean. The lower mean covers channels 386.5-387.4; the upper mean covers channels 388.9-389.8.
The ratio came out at 1.6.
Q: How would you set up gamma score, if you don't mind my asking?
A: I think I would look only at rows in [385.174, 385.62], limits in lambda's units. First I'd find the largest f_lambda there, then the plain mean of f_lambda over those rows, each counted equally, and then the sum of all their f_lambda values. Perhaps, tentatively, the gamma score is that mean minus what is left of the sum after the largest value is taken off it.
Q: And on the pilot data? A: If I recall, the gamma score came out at -28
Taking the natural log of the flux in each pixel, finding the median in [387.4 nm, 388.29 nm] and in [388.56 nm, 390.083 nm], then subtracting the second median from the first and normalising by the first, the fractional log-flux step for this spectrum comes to -0.17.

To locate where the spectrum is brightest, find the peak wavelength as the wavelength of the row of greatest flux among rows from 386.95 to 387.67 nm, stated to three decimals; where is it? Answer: 387.621 nm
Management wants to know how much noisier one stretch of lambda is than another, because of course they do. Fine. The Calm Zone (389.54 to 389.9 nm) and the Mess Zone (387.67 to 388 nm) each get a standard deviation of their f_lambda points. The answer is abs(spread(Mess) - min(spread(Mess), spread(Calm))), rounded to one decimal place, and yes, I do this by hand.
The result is 0.0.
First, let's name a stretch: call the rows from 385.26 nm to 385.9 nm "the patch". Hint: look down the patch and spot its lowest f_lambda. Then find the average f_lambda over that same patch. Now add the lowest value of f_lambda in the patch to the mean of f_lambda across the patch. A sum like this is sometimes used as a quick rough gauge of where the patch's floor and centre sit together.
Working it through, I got 15.3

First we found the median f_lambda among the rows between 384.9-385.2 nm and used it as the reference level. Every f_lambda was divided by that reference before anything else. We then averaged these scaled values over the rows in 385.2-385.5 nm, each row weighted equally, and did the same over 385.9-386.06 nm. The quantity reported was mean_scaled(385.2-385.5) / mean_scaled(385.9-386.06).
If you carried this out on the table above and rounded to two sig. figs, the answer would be 0.99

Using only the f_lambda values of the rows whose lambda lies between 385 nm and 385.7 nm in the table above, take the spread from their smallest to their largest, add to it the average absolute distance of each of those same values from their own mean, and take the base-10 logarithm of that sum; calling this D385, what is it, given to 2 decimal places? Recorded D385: 0.62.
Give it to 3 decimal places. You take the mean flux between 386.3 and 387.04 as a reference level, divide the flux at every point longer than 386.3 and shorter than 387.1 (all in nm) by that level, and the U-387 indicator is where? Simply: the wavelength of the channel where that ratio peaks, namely 386.908 nm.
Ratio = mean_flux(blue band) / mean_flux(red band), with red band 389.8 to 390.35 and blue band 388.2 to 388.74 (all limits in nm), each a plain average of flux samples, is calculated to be 0.698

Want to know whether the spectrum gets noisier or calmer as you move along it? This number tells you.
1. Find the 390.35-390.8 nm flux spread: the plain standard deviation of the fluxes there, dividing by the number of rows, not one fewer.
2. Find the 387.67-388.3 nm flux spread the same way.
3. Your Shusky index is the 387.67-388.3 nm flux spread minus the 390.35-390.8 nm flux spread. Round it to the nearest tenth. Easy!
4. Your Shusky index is -1.8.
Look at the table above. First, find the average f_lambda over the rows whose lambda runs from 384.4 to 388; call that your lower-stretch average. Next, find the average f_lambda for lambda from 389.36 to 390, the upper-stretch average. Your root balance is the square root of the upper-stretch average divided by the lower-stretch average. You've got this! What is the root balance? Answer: 1.22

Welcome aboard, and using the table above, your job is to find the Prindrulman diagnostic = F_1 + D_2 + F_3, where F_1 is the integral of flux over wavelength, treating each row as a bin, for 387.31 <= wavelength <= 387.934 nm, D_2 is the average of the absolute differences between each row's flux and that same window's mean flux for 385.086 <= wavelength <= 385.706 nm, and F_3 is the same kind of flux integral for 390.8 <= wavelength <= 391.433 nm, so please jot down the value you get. 15.1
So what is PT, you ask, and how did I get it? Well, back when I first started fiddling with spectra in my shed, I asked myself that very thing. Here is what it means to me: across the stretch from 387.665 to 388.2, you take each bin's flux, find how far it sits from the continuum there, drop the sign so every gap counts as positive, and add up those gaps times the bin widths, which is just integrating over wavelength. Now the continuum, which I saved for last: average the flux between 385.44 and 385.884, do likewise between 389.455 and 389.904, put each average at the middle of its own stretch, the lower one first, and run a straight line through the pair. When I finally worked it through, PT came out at 2.1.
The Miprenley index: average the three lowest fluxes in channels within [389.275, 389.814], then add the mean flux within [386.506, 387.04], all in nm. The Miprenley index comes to 19.1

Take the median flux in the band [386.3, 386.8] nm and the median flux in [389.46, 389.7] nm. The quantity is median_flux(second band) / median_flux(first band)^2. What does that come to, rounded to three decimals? 0.203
